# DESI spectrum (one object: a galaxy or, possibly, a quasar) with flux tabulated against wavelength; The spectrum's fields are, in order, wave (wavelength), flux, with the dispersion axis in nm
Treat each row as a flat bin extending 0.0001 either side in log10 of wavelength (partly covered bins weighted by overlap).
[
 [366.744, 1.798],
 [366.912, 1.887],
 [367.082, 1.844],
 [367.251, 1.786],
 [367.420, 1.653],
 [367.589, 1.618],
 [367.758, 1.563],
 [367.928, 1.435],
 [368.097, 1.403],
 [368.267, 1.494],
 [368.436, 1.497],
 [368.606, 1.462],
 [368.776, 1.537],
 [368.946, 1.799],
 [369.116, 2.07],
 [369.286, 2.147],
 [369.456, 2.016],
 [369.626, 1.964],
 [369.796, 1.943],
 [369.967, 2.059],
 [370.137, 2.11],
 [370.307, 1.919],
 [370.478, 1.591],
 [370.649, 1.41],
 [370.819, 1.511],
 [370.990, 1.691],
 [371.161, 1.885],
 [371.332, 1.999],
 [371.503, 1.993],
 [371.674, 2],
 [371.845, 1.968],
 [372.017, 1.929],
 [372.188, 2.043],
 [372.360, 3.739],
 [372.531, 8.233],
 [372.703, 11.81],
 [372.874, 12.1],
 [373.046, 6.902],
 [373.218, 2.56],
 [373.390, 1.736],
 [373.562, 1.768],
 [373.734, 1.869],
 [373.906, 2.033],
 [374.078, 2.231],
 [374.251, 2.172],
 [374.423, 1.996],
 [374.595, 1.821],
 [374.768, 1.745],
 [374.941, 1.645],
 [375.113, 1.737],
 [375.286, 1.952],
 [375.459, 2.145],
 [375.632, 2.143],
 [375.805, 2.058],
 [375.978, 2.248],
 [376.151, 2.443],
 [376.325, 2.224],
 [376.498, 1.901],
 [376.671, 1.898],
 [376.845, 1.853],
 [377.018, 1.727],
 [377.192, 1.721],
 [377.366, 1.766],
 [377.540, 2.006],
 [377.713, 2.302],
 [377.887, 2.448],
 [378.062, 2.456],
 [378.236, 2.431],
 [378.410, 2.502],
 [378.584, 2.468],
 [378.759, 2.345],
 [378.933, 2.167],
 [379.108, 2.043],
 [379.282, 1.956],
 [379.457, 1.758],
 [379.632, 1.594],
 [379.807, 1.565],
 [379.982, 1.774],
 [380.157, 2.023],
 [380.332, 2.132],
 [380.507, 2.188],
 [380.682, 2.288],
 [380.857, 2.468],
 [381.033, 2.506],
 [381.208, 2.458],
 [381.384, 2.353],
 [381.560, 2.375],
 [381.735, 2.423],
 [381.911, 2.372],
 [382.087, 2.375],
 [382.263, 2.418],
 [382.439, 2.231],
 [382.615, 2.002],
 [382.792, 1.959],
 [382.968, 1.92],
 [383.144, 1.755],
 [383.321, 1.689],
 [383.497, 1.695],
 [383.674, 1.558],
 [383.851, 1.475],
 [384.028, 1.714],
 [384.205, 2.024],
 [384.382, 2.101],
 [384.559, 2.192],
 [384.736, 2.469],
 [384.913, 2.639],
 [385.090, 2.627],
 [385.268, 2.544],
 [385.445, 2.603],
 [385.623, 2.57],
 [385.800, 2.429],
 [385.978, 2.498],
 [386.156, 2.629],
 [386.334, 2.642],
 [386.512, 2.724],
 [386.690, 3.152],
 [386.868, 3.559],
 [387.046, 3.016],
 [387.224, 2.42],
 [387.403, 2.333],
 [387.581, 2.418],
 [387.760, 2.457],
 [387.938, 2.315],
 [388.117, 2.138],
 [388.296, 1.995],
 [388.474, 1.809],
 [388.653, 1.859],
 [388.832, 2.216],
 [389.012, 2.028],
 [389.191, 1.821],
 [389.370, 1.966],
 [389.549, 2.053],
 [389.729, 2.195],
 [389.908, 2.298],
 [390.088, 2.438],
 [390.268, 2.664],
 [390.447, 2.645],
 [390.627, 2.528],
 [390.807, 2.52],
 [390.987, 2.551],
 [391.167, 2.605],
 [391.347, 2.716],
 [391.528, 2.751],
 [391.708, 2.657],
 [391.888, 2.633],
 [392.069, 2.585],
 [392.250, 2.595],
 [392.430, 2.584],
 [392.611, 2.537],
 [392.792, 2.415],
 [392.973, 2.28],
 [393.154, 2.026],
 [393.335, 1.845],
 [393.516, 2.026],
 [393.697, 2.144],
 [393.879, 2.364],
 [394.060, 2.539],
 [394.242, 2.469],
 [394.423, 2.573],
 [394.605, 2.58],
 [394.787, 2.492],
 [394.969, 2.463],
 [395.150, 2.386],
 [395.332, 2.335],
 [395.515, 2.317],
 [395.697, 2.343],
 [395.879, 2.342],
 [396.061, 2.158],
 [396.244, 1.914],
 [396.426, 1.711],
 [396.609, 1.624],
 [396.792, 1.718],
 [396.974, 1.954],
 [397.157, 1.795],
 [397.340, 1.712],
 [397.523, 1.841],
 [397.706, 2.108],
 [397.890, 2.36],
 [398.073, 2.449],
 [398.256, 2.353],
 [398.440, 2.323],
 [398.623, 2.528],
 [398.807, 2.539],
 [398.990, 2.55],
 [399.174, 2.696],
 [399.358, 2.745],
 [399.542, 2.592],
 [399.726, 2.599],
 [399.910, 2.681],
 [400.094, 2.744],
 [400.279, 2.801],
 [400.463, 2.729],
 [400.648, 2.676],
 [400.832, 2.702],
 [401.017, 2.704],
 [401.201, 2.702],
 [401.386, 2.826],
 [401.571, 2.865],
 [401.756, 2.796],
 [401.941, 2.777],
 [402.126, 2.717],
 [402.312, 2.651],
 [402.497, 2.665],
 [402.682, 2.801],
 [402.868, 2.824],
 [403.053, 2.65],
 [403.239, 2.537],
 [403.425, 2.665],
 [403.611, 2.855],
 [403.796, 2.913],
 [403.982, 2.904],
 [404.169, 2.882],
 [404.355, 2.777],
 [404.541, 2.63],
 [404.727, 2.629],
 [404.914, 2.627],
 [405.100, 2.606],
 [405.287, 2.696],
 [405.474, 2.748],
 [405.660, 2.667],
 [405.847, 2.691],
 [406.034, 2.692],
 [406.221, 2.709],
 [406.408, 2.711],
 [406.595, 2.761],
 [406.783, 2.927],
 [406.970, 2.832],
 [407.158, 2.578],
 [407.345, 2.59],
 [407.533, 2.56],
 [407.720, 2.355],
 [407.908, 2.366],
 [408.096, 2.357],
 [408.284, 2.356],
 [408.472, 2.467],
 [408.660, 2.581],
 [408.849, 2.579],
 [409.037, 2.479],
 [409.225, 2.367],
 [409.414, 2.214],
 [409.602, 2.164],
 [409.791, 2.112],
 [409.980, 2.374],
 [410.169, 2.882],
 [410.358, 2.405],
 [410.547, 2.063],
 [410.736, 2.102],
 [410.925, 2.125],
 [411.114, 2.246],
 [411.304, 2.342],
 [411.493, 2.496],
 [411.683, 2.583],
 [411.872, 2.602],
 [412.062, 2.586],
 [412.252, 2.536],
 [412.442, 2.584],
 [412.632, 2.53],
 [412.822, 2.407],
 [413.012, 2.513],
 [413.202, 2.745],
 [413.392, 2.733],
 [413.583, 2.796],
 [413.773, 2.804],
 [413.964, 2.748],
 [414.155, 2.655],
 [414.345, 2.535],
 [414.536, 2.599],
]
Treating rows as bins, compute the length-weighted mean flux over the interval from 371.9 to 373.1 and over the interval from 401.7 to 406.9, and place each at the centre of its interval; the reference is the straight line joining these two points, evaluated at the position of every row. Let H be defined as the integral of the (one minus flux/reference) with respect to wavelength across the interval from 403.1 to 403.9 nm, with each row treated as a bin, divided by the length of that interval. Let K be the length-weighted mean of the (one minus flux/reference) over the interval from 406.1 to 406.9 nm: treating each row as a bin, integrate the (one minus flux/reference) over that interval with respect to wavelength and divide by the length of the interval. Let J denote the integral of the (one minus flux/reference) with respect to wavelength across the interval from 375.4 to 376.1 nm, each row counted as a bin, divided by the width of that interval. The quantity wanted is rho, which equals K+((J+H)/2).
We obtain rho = 0.2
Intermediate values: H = 0.03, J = 0.65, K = -0.1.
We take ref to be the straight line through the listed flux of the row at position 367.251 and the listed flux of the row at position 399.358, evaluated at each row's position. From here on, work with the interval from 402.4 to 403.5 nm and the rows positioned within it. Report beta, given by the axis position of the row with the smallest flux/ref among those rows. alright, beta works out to 403.239 nm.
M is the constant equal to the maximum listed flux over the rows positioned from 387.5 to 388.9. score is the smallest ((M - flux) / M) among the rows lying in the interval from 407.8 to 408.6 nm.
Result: 0.00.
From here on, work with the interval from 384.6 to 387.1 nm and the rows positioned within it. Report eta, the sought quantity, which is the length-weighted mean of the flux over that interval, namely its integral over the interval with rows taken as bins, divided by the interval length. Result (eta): 2.71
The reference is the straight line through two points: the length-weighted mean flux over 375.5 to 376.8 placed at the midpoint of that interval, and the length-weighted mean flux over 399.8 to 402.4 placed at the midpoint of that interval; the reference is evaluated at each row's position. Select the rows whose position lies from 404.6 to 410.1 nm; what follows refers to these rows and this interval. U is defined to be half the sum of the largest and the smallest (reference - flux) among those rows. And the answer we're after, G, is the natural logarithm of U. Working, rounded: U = 0.40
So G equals -0.9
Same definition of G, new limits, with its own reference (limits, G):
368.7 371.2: -1.7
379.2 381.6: -1.6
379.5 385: -1.3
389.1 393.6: -1.5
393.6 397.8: -0.7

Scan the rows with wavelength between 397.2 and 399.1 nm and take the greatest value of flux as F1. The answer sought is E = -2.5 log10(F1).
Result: -1.02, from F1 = 2.55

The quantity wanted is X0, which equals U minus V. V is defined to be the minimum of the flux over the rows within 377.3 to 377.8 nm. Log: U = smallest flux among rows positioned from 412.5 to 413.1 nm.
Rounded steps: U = 2.407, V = 1.766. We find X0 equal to 0.6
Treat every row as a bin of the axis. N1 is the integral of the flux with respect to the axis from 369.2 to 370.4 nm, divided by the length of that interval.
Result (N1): 2.02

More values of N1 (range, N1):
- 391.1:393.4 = 2.48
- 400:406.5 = 2.73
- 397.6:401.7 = 2.60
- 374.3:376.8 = 2.00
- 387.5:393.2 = 2.36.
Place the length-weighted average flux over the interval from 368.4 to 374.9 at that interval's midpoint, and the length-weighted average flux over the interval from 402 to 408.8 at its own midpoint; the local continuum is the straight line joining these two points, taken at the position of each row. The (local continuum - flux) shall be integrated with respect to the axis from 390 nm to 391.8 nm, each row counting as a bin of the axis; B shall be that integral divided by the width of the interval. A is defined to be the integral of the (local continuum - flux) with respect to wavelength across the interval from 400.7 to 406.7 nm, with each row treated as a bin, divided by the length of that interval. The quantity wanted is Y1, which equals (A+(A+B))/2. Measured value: 0.0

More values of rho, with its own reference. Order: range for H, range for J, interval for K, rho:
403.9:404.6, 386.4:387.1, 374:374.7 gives 0.8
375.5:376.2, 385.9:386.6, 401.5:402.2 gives 0.6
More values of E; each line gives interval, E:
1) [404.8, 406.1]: -1.10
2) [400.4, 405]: -1.16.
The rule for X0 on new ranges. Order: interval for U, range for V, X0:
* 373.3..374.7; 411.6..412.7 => -0.8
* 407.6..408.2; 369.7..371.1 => 0.9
